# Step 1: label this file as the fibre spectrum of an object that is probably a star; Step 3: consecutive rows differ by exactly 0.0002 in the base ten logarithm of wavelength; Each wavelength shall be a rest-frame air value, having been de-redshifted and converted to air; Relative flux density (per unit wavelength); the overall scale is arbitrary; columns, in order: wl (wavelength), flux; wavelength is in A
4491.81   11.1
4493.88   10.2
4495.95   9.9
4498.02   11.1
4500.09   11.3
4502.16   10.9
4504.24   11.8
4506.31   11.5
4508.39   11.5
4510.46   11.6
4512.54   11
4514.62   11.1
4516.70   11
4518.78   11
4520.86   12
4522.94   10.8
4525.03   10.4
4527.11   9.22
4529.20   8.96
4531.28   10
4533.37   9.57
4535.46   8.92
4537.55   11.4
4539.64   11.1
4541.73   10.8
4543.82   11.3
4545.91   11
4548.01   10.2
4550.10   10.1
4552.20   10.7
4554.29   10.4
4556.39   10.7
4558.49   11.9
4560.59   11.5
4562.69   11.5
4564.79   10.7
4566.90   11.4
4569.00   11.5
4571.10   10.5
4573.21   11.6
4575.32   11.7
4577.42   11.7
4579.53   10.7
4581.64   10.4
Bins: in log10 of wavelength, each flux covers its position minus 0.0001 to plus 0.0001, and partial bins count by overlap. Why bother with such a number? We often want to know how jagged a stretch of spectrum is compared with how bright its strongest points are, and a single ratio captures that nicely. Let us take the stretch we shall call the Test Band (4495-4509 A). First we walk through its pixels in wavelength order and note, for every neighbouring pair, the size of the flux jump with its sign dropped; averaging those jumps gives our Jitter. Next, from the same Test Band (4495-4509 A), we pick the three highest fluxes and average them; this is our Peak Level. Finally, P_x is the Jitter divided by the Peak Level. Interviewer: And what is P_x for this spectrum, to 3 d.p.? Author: 0.043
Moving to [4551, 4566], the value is 0.043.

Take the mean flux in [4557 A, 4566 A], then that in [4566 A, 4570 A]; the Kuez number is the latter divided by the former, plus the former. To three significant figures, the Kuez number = 12.4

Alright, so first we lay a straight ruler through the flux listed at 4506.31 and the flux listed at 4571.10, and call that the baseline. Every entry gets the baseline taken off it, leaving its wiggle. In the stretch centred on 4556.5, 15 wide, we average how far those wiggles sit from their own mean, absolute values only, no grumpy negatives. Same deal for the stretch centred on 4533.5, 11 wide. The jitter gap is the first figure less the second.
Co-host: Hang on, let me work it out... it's -0.13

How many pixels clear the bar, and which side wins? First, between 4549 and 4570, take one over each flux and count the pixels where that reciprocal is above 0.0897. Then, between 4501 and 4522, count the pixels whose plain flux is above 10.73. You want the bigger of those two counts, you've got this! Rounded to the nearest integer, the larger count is 10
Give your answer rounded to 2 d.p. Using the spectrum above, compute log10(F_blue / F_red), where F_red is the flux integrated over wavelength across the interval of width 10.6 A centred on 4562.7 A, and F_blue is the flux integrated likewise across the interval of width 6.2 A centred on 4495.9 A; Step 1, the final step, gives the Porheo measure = -0.27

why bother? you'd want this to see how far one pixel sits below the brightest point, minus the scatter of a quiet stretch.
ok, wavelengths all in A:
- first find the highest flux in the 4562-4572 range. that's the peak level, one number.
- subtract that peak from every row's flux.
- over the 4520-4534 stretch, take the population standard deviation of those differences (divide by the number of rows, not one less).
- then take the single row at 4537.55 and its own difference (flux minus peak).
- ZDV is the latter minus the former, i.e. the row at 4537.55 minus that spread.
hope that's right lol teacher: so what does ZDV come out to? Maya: -1.1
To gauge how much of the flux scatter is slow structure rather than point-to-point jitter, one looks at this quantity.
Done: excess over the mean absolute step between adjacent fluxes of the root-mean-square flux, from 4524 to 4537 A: 8.8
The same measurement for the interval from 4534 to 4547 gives 10.0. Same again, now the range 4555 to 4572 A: 10.6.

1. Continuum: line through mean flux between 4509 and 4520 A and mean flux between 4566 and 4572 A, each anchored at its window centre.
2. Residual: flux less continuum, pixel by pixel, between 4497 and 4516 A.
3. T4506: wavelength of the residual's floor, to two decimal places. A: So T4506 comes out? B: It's 4502.16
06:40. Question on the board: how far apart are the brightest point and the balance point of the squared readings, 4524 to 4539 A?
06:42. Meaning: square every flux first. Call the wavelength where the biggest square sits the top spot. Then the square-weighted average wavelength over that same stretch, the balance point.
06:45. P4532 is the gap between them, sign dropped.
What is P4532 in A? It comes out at 6.1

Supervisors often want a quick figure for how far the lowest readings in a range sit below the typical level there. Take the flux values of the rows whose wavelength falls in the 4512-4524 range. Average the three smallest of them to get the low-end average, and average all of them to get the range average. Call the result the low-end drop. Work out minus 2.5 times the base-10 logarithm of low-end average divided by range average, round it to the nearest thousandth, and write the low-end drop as 0.021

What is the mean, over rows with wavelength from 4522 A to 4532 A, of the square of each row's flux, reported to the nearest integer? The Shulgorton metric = 98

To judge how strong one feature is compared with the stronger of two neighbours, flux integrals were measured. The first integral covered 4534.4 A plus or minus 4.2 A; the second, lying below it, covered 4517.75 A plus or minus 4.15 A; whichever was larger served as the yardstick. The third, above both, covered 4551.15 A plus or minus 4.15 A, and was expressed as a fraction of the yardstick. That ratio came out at 0.92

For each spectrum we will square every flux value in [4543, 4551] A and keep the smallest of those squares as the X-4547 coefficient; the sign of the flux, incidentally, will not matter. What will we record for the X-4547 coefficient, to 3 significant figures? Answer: 102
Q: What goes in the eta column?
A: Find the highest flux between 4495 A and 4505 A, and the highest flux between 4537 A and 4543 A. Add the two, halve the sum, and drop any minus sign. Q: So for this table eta 11.6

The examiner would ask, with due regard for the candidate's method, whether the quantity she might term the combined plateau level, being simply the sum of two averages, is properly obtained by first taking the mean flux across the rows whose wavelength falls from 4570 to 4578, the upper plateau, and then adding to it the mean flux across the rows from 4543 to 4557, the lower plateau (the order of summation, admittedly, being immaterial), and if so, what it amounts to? 22.0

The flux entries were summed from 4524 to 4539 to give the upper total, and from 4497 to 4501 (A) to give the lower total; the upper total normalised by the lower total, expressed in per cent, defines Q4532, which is 306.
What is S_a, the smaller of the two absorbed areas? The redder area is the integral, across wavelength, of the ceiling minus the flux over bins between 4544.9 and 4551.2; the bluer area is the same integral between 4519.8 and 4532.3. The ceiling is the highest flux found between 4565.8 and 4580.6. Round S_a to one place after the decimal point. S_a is 8.0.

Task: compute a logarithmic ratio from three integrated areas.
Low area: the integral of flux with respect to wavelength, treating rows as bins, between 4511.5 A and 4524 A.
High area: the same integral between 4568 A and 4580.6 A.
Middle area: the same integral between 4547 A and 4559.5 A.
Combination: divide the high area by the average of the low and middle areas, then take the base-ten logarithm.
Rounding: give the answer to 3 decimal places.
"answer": 0.018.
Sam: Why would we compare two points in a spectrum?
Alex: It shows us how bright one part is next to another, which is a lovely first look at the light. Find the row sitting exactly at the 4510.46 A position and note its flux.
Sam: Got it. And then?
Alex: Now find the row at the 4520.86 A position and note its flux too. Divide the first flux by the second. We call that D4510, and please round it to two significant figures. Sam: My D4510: 0.97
